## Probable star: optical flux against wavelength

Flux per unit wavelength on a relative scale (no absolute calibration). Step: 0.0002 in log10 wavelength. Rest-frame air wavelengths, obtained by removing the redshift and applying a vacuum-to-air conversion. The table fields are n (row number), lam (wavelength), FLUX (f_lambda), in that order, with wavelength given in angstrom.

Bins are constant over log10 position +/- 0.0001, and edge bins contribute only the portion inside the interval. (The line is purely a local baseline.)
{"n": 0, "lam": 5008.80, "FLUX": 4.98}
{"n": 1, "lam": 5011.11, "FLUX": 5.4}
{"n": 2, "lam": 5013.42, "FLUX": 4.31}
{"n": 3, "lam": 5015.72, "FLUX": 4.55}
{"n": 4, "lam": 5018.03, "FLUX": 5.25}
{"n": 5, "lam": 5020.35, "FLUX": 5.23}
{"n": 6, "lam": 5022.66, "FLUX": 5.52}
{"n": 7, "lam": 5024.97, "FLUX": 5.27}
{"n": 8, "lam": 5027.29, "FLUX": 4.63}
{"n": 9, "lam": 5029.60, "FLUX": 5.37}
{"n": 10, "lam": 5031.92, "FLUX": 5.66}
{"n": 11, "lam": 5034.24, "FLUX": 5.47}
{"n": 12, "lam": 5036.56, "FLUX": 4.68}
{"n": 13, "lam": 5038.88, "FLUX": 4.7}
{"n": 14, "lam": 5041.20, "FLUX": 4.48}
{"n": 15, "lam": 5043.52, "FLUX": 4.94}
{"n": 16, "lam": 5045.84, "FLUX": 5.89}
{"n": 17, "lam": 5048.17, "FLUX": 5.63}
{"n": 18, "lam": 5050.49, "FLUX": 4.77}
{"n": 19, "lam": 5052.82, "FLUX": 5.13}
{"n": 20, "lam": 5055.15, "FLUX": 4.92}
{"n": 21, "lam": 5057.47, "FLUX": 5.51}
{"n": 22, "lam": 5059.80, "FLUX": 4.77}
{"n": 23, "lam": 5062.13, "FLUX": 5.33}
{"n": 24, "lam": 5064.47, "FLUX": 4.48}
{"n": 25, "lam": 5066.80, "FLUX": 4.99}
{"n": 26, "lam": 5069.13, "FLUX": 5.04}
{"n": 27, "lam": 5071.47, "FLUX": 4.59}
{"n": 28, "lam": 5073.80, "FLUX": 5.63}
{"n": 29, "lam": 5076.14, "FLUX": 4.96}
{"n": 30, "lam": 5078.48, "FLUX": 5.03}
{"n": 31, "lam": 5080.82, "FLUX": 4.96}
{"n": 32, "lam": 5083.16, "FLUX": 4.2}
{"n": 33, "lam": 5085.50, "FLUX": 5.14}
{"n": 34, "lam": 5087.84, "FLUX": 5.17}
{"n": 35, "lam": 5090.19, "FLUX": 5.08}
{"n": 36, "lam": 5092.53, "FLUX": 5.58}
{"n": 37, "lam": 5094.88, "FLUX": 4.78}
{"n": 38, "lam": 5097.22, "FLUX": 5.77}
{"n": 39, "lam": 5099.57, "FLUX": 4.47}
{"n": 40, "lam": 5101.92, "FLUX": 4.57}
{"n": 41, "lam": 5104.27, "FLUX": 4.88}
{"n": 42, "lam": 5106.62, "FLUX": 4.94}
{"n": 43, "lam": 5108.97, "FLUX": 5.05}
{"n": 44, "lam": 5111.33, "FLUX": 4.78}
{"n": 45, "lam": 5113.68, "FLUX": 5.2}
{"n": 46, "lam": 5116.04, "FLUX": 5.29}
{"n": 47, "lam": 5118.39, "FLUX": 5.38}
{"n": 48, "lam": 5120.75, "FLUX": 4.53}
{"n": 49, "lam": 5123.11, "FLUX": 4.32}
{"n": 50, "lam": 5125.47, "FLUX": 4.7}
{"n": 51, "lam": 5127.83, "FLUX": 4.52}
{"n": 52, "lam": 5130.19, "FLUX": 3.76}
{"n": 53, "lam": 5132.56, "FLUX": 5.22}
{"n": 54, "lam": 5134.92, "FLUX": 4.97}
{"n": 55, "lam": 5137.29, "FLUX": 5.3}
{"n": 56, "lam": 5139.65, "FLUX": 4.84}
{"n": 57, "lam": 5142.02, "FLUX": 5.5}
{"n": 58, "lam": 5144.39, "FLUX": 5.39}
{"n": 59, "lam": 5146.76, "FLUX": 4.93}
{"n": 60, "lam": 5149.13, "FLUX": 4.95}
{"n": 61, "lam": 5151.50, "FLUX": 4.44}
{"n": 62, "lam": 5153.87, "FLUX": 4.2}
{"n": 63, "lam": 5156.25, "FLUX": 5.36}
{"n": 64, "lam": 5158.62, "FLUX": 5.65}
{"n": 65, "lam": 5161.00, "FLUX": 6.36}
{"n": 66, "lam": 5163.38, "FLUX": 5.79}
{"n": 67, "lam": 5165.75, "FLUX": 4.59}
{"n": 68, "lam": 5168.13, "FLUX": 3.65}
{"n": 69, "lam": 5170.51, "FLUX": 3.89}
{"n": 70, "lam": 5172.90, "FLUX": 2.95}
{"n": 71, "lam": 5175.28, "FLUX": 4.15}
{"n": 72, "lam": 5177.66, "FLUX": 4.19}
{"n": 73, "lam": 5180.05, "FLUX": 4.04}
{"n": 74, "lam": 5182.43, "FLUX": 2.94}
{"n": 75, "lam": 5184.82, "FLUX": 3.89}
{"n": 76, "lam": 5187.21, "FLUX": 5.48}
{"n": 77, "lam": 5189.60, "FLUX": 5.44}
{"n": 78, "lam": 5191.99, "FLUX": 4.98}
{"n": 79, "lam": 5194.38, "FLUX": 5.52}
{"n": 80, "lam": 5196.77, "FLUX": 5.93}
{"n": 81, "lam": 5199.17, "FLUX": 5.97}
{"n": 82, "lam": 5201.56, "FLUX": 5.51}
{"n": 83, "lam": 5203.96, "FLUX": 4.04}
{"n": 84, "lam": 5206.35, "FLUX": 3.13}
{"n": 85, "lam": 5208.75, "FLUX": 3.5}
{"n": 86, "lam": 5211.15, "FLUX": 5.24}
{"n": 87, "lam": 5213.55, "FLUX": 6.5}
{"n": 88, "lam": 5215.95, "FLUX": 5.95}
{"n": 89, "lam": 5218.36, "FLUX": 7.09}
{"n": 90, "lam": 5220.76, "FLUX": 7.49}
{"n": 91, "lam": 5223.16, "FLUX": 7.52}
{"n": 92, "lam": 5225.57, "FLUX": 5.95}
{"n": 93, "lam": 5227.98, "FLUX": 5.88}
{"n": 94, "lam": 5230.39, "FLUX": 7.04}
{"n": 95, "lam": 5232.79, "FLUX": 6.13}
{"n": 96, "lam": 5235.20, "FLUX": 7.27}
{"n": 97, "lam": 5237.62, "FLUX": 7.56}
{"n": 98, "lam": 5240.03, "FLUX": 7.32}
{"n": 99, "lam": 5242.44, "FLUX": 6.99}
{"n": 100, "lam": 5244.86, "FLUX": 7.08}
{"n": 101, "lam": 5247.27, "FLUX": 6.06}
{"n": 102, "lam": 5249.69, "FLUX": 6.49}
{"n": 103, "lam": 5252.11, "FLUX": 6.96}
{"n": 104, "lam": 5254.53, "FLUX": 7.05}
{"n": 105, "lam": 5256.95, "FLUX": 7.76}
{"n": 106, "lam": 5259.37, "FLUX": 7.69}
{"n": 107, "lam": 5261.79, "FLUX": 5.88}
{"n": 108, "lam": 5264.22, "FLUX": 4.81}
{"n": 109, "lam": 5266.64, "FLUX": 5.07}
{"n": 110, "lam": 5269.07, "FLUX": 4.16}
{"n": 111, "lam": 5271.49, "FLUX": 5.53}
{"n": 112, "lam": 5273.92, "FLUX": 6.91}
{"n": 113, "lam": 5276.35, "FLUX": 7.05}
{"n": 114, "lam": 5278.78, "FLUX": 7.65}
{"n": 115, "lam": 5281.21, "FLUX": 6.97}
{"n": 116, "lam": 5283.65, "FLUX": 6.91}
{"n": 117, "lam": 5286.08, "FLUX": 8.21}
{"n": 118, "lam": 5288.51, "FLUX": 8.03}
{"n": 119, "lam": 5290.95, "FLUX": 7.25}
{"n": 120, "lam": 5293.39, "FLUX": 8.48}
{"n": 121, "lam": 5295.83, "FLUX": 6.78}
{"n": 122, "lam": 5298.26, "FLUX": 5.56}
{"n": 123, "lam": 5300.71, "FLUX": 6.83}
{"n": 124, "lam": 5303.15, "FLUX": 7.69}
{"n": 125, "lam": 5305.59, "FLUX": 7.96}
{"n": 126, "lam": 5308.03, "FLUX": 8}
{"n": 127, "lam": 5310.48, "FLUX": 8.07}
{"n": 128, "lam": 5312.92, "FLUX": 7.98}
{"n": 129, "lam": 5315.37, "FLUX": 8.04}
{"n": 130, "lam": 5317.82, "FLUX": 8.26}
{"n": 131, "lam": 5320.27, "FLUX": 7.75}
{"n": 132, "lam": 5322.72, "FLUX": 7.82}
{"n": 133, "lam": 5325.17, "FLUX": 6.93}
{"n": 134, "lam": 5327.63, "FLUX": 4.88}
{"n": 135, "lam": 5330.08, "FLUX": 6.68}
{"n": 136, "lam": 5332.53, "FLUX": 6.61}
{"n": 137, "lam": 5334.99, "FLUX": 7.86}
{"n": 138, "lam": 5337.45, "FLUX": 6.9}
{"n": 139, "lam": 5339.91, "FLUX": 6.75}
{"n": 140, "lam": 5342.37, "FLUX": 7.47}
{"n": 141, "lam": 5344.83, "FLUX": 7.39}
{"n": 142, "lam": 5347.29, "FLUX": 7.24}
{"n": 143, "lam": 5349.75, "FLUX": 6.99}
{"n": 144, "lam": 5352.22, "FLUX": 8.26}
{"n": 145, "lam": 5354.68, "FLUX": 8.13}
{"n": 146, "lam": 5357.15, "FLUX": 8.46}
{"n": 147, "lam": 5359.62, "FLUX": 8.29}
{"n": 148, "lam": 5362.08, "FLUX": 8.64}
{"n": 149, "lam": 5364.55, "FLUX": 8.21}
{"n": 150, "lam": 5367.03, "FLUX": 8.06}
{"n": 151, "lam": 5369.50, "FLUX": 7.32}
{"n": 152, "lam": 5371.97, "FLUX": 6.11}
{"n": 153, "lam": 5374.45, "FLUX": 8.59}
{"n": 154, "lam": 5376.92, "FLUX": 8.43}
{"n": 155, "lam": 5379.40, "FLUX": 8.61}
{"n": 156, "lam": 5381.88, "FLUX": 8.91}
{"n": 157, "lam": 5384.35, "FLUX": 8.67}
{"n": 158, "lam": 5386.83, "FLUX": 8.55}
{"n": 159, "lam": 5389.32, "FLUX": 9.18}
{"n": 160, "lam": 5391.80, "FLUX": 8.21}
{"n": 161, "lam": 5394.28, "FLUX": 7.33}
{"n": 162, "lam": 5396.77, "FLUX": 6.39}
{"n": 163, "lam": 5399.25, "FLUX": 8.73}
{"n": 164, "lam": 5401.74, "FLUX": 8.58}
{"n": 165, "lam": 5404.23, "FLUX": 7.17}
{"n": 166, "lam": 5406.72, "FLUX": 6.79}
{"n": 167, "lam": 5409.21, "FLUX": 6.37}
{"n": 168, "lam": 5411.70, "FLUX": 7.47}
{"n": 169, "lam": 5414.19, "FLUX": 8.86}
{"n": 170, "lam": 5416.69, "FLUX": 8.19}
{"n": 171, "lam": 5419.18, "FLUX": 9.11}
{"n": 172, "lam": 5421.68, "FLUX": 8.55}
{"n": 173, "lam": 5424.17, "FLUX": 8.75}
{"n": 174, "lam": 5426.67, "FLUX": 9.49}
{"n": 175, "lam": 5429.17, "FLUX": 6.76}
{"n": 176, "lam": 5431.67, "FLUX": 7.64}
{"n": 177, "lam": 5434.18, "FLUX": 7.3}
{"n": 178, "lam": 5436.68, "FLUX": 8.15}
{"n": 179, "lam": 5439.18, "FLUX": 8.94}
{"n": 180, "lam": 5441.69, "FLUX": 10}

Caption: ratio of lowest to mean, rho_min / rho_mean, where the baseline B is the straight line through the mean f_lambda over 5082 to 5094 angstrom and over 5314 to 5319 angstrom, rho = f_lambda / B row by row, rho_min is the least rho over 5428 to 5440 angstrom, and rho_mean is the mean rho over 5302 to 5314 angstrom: 0.71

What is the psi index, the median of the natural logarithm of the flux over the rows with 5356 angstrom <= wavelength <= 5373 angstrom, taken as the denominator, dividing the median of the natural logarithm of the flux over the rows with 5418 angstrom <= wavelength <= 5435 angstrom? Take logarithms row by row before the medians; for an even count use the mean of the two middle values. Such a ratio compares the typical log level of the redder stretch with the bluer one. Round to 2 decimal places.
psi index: 1.02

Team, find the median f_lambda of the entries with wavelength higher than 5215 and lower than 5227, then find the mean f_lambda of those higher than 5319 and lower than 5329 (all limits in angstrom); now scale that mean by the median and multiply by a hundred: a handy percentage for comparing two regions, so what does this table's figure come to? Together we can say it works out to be 97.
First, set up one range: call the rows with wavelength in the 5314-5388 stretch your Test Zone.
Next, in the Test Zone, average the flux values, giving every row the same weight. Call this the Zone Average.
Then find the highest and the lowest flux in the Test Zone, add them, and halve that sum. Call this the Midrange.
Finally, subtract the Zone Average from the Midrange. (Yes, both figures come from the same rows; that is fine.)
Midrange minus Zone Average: -0.80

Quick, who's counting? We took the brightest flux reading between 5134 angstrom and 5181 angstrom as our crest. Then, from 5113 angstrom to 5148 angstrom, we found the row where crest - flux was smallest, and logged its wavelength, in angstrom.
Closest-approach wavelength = 5142.02 angstrom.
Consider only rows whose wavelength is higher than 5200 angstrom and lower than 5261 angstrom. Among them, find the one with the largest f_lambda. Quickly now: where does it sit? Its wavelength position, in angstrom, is 5256.95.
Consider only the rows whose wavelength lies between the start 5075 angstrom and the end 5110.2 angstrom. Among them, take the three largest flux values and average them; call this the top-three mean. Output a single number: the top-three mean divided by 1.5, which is 3.7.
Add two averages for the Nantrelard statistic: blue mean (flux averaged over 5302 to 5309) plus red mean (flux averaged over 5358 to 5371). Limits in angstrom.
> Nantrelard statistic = 16.0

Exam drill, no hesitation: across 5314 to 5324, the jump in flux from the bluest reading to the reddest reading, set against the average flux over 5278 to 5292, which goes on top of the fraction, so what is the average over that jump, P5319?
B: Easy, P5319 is -34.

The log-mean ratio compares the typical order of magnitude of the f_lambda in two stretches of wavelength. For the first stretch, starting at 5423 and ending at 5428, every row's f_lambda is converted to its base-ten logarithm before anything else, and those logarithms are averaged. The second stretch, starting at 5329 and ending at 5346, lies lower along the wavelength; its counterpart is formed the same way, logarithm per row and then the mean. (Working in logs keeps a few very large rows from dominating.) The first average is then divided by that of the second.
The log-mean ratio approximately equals 1.13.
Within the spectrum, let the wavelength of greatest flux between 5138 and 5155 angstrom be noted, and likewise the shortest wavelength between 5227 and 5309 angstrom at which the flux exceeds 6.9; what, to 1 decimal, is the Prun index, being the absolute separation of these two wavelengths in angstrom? 88.4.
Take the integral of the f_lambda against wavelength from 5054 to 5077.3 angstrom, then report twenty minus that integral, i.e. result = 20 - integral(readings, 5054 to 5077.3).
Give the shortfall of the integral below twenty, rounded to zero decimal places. -97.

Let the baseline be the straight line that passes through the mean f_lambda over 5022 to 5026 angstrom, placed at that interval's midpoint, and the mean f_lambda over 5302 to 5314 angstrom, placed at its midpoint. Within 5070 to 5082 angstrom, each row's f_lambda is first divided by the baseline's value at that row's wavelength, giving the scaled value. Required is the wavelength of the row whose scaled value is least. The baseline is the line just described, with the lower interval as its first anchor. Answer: 5071.47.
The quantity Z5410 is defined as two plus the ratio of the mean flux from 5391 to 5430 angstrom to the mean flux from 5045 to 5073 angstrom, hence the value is 3.56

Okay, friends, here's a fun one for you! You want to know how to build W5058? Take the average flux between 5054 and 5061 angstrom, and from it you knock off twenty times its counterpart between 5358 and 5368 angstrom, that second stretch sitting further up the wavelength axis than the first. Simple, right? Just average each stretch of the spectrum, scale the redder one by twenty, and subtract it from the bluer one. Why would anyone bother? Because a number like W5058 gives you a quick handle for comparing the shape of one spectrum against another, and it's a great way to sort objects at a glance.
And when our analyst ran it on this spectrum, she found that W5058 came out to -161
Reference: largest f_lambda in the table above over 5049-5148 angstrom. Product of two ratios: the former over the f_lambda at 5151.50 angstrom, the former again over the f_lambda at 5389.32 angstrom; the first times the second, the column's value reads 0.82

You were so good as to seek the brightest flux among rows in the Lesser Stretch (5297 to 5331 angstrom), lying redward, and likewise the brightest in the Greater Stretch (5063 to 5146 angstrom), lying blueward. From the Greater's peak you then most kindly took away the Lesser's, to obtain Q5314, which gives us -2.5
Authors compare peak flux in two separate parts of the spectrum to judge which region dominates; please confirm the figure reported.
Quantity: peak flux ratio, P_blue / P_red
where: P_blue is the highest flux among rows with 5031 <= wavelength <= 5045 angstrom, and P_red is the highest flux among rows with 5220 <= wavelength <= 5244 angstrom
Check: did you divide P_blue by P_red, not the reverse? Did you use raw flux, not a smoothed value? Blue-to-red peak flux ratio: 0.75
